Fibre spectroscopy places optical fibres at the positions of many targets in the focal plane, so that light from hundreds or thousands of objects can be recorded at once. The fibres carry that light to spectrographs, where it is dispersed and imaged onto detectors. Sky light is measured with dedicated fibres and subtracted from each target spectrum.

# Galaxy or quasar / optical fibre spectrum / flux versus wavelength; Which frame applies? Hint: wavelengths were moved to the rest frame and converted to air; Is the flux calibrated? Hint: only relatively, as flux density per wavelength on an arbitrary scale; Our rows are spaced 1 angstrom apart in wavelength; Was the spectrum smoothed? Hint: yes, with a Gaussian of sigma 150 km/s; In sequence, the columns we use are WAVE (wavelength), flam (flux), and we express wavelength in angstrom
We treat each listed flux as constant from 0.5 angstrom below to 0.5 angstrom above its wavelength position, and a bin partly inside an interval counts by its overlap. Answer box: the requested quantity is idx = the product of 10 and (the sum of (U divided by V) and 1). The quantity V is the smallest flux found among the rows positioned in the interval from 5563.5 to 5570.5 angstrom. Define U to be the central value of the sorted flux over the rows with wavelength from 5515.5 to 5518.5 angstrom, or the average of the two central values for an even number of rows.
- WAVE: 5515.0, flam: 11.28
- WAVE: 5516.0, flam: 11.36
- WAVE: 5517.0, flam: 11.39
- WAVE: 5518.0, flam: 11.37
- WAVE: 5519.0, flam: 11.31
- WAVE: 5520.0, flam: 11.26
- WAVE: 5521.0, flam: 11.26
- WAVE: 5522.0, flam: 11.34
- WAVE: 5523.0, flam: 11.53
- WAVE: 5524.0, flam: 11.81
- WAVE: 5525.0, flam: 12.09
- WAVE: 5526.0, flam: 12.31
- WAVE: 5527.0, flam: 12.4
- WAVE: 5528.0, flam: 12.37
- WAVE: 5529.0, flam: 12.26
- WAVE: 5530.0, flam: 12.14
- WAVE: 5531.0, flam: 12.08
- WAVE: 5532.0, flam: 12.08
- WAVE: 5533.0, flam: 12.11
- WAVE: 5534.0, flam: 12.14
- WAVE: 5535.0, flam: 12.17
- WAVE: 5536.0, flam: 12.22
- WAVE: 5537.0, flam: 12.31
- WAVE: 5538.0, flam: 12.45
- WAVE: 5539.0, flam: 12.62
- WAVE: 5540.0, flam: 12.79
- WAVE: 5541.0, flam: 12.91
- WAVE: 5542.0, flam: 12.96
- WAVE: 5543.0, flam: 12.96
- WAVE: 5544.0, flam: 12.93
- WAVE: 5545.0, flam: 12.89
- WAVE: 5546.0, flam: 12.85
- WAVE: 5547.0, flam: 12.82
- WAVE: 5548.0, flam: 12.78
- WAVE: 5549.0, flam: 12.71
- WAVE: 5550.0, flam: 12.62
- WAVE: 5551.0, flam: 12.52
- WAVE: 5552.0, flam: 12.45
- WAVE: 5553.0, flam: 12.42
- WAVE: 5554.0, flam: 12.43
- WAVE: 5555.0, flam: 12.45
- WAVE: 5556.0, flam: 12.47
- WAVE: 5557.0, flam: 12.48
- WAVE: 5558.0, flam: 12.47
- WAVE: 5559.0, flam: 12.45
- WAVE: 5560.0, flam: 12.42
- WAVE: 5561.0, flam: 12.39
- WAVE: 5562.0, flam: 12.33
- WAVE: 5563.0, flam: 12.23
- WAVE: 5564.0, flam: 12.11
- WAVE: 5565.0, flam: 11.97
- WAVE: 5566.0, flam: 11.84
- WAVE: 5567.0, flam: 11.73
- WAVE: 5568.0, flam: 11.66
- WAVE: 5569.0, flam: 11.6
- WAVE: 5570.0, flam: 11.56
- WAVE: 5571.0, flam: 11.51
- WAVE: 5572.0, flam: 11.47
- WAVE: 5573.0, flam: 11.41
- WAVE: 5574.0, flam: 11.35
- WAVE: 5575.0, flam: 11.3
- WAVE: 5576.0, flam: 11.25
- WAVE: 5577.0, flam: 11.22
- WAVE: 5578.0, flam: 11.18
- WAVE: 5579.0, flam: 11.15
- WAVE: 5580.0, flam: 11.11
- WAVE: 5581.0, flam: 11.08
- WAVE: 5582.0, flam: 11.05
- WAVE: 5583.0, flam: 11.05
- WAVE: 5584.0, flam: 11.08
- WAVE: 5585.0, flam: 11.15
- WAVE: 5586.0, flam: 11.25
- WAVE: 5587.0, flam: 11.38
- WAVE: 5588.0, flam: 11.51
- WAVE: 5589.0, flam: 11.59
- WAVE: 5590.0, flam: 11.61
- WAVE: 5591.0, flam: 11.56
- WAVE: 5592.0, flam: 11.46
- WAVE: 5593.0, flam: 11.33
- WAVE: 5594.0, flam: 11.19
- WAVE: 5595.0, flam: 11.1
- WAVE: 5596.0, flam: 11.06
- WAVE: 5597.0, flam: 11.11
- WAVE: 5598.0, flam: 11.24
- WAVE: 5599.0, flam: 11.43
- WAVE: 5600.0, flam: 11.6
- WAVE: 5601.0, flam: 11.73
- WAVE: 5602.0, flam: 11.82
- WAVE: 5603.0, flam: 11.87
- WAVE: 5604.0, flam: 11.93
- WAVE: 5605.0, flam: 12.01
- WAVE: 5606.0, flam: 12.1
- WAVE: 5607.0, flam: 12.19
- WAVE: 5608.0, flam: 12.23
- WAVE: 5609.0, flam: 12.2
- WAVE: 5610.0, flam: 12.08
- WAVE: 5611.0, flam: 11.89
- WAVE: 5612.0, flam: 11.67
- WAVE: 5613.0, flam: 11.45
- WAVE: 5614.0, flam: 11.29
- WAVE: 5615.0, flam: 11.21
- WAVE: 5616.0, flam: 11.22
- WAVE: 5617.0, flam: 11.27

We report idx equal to 19.8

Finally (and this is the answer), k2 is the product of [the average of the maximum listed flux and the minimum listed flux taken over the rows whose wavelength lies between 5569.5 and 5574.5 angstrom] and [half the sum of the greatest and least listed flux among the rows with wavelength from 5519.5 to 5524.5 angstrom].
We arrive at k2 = 132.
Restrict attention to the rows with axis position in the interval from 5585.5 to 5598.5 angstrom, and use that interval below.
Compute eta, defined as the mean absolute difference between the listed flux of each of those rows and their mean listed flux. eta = 0.17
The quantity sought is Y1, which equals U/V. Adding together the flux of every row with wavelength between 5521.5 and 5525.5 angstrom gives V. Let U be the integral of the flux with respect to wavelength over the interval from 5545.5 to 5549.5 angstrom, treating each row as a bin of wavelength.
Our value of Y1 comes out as 1.09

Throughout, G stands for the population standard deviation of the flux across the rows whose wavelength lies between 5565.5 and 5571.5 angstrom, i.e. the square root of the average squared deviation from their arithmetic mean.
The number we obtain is 0.11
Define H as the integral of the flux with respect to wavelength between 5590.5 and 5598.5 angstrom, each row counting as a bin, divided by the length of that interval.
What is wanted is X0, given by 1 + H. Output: 12.3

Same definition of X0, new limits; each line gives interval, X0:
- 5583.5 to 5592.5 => 12.4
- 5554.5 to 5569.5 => 13.2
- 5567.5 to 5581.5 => 12.3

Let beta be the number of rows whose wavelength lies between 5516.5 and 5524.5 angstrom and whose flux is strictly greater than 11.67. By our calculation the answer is 1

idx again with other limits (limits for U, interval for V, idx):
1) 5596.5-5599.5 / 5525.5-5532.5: 19.3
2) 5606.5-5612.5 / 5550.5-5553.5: 19.8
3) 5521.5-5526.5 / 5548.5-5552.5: 19.5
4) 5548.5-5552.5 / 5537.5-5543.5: 20.1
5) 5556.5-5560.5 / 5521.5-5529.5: 21.0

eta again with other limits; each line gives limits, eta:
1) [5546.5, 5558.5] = 0.12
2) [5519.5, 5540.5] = 0.31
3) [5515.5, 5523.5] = 0.06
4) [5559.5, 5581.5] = 0.36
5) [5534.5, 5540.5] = 0.19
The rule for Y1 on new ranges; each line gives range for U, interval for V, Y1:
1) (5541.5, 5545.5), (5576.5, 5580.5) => 1.16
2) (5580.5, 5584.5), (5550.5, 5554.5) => 0.89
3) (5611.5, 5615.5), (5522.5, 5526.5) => 0.96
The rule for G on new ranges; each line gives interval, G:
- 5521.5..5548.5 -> 0.43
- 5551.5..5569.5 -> 0.30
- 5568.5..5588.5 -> 0.18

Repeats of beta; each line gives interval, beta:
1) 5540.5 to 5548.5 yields 8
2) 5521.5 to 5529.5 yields 6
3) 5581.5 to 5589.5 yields 0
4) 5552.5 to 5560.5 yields 8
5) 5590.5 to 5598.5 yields 0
